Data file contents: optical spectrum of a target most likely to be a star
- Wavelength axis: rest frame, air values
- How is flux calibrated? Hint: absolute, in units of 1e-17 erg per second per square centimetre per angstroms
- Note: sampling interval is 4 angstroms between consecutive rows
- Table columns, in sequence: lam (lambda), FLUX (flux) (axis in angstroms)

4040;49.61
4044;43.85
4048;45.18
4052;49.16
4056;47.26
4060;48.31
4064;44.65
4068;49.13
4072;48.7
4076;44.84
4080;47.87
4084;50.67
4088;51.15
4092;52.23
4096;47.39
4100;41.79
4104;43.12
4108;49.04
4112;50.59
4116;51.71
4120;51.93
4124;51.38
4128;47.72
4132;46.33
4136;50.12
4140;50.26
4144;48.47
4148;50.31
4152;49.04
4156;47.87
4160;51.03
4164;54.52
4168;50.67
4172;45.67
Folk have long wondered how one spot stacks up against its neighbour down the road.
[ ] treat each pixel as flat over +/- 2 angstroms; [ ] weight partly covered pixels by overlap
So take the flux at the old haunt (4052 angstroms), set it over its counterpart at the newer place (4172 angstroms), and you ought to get 1.08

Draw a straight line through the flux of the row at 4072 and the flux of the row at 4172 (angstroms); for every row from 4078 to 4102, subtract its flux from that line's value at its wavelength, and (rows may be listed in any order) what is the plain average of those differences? 0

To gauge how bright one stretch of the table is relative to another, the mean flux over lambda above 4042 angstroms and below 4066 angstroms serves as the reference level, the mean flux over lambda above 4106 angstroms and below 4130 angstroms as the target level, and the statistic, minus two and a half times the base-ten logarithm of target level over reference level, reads -0.09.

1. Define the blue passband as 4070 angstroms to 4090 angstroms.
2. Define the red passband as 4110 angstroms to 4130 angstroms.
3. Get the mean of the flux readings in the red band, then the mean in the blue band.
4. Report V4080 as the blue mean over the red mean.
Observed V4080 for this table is 0.96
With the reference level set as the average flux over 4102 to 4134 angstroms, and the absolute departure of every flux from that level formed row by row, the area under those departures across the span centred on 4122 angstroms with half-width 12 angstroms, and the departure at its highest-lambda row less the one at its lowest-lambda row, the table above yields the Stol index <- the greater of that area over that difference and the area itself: 54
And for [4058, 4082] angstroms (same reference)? 97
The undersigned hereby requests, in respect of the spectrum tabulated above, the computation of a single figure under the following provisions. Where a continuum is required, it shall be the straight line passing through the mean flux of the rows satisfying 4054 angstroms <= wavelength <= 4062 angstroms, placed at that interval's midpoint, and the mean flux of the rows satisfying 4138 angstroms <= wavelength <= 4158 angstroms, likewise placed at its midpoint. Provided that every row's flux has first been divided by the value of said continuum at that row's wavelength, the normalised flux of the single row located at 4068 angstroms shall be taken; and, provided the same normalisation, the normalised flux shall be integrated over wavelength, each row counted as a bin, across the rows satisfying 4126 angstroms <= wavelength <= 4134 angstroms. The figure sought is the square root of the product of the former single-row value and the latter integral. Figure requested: 2.81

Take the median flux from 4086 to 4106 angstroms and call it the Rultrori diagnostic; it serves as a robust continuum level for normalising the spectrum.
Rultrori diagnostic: 47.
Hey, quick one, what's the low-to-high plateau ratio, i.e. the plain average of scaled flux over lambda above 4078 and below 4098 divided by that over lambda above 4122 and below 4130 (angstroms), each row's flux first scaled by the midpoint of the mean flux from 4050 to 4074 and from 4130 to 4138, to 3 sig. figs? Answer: 1.01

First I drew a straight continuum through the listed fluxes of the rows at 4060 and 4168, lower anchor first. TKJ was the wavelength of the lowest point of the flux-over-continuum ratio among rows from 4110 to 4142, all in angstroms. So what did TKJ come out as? 4132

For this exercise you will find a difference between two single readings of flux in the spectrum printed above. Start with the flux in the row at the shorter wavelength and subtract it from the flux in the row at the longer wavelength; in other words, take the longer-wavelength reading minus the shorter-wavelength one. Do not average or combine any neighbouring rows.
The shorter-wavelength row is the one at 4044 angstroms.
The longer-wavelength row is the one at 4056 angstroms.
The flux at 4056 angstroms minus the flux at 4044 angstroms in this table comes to 3.4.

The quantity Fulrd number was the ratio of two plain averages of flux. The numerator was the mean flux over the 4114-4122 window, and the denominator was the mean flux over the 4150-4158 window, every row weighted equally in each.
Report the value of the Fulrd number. 1.07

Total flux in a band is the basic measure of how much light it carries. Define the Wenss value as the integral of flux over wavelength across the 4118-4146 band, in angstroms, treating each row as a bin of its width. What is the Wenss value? 1385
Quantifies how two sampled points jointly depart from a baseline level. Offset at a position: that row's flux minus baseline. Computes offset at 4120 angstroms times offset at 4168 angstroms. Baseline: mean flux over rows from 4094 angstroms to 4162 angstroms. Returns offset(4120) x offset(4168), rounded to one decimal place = 6.3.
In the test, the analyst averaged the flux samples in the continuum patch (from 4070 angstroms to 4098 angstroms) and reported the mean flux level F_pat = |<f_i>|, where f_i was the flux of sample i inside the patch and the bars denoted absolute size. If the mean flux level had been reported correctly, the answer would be 49.0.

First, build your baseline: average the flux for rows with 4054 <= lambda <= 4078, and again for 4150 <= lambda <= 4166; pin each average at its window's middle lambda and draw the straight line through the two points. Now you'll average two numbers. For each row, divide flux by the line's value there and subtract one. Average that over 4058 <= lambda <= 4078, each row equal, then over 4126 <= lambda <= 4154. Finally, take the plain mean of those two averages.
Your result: -0.0115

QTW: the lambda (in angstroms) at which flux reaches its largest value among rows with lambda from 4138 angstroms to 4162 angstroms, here 4160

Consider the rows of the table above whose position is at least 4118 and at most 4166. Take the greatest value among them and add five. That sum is 59.5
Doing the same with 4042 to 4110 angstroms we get 57.2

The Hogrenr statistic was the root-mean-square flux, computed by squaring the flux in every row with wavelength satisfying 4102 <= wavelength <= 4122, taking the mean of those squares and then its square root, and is 49.4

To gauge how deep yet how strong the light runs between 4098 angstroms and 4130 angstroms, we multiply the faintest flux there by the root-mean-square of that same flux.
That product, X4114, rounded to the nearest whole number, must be 2029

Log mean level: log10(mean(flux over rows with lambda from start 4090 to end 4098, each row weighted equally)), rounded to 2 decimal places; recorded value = 1.70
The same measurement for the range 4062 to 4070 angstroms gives 1.67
